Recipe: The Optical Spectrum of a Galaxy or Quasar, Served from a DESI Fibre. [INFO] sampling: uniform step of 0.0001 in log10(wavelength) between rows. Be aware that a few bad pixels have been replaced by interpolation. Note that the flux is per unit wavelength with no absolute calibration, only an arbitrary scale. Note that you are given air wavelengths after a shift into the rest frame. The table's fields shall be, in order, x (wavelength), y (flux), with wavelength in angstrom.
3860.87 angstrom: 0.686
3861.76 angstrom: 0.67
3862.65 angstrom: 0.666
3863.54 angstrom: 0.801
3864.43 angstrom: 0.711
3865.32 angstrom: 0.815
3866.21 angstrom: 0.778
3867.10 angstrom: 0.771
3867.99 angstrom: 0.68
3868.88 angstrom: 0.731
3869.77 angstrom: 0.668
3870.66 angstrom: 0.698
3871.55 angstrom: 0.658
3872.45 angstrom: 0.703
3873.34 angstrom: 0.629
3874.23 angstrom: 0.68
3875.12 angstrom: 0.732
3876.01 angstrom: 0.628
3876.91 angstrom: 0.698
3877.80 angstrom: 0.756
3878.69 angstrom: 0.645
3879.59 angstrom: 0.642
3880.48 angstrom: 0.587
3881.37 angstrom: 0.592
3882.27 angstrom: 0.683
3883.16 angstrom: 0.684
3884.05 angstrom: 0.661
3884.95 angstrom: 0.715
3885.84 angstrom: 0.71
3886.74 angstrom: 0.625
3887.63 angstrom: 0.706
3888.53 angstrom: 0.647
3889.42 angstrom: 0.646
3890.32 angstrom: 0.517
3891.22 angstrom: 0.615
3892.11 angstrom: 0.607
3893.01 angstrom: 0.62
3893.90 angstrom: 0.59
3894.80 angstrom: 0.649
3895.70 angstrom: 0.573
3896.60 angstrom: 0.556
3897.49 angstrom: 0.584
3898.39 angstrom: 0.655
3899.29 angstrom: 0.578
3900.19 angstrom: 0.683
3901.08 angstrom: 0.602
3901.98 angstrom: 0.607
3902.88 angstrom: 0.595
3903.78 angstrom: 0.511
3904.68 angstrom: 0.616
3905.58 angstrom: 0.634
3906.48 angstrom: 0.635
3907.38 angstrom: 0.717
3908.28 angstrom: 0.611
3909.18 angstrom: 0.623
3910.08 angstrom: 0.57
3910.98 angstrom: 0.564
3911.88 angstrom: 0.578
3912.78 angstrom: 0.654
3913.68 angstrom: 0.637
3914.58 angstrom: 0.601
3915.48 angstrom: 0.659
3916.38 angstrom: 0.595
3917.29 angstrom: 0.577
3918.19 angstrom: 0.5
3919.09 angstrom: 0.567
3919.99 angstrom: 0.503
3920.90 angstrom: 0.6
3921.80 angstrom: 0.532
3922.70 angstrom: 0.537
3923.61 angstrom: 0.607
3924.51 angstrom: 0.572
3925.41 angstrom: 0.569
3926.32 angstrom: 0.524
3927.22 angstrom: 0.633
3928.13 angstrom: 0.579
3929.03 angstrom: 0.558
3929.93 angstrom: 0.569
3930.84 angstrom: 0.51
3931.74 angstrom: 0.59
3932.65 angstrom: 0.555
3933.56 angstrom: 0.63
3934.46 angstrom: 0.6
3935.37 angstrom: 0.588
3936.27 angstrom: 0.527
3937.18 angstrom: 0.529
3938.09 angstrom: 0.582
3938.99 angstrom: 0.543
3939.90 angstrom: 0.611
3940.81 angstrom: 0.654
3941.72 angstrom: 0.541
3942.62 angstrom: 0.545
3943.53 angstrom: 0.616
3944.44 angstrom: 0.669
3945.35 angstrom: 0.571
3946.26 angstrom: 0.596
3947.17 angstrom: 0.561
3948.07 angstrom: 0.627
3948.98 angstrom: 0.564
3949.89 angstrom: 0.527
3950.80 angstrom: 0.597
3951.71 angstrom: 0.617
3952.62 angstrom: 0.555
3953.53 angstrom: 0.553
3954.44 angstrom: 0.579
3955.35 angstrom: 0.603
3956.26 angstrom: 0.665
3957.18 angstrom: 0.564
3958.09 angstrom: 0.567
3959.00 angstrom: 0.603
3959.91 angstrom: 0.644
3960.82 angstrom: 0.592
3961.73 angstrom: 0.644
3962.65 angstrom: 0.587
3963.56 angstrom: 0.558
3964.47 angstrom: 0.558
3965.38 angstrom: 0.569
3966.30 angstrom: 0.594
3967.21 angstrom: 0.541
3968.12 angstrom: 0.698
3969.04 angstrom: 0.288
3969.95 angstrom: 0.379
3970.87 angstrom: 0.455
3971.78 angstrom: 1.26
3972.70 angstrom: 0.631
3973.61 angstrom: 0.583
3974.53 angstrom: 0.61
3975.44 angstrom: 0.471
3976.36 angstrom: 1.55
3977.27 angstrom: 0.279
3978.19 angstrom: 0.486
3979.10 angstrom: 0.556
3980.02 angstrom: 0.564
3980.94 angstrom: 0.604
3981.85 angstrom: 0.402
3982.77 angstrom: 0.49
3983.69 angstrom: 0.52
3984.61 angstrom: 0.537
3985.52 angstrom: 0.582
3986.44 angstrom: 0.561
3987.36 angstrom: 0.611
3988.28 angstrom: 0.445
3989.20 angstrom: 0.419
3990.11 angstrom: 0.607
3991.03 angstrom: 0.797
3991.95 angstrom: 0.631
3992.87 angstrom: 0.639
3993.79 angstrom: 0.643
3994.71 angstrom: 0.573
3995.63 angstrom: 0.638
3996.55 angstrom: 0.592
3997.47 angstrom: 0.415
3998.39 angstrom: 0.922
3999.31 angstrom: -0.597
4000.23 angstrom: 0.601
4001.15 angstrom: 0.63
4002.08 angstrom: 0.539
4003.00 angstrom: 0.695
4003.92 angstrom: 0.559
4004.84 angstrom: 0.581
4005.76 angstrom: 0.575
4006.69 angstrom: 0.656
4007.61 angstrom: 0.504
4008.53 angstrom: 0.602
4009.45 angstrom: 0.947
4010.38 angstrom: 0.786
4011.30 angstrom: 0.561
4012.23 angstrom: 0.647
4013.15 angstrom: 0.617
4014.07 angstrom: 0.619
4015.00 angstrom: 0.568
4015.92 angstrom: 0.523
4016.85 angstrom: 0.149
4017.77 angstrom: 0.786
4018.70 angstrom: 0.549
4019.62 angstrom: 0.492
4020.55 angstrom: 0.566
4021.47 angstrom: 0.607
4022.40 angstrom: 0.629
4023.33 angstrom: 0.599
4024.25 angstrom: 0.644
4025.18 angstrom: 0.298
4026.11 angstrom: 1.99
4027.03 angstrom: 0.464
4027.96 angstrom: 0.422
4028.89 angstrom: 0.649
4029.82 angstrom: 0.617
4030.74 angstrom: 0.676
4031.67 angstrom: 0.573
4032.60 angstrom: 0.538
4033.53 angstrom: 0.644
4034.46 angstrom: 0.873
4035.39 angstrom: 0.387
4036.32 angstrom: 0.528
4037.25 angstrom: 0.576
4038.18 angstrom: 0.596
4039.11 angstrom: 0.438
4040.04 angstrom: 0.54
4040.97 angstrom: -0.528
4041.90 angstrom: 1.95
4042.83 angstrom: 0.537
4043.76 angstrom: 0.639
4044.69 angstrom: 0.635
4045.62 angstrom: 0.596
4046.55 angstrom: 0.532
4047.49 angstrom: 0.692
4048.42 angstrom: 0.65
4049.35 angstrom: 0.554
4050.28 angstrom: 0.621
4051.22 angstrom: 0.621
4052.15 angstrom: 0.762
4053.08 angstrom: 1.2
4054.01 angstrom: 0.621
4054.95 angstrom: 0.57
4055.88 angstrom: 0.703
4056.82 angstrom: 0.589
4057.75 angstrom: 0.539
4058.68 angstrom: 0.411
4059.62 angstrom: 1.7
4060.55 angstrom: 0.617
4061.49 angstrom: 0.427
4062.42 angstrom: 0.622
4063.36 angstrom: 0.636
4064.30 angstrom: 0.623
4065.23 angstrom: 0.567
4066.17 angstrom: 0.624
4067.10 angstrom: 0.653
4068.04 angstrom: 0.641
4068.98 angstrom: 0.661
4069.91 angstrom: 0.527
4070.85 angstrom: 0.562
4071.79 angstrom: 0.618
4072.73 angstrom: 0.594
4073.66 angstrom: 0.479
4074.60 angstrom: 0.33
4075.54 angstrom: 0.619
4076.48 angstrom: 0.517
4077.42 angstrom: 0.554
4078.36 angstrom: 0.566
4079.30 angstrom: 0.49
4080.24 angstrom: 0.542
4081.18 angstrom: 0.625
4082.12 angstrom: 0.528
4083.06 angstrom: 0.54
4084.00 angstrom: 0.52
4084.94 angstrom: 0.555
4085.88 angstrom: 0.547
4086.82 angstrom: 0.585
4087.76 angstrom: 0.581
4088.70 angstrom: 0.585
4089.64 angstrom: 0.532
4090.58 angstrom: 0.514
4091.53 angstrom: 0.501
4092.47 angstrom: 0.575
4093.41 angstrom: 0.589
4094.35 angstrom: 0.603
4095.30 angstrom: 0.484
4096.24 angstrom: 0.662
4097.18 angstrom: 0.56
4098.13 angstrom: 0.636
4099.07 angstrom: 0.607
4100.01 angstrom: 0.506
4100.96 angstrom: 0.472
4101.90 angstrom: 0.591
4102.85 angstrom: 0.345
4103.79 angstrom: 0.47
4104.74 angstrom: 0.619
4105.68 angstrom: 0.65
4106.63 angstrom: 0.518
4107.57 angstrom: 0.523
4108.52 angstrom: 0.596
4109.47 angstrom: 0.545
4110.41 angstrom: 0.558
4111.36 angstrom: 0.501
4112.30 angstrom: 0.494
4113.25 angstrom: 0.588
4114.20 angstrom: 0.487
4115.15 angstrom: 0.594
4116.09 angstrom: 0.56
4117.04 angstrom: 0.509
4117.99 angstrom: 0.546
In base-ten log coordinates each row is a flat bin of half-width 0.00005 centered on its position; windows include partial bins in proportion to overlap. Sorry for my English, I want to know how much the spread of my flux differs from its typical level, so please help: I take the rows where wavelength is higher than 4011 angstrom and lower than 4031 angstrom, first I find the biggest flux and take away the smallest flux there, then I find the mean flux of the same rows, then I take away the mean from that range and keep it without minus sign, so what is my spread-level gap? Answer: 1.22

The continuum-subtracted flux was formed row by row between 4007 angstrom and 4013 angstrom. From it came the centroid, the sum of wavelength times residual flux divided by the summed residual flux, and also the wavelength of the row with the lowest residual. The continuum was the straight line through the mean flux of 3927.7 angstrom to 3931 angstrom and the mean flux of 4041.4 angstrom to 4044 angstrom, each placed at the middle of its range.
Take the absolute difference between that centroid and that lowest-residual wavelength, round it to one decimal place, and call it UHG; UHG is 2.2 angstrom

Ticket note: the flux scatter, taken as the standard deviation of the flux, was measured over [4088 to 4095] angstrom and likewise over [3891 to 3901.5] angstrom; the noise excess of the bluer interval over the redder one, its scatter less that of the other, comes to 0.0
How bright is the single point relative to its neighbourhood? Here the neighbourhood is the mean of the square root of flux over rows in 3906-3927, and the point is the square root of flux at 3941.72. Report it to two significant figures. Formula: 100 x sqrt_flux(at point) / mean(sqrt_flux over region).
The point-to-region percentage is 96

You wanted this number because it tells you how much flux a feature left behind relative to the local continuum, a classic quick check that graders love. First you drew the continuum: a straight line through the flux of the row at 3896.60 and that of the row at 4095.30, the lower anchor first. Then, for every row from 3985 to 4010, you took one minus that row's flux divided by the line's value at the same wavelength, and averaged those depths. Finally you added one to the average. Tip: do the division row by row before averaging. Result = 0.90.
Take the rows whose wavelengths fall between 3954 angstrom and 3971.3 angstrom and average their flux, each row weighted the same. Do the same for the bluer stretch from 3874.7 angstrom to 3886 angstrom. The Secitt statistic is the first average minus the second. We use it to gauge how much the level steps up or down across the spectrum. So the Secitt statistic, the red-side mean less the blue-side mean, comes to -0.11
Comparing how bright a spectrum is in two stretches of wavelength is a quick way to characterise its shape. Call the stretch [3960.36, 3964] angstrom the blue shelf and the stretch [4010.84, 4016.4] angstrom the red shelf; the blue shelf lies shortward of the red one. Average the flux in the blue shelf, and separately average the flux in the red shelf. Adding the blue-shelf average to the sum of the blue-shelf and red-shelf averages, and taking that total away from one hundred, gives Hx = 98.2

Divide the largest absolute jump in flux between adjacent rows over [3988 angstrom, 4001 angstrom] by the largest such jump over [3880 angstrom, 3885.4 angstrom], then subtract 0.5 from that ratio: 16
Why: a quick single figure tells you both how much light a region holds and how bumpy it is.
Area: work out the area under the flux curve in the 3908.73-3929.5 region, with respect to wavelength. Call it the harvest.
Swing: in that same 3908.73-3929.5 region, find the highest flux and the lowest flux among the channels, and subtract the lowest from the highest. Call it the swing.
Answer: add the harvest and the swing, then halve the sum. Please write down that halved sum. 6.1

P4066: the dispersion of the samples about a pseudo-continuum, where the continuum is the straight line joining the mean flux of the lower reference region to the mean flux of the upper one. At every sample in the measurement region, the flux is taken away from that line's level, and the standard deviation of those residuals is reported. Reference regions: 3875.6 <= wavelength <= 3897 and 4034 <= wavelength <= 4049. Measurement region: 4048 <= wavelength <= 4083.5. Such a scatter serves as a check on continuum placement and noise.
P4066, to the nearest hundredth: 0.22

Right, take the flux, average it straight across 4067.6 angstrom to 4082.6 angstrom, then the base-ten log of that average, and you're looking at -0.257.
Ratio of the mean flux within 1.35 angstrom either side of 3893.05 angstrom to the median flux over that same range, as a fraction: 1.00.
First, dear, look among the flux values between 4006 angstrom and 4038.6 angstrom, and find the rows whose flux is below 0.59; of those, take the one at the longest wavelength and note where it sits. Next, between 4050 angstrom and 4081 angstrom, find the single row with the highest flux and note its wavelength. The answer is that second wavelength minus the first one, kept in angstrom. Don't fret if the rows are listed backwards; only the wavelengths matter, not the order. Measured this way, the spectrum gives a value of 22.4 angstrom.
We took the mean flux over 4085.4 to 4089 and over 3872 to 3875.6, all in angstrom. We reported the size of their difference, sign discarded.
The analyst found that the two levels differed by 0.11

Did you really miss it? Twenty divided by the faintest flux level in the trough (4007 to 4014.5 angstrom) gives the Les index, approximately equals 40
